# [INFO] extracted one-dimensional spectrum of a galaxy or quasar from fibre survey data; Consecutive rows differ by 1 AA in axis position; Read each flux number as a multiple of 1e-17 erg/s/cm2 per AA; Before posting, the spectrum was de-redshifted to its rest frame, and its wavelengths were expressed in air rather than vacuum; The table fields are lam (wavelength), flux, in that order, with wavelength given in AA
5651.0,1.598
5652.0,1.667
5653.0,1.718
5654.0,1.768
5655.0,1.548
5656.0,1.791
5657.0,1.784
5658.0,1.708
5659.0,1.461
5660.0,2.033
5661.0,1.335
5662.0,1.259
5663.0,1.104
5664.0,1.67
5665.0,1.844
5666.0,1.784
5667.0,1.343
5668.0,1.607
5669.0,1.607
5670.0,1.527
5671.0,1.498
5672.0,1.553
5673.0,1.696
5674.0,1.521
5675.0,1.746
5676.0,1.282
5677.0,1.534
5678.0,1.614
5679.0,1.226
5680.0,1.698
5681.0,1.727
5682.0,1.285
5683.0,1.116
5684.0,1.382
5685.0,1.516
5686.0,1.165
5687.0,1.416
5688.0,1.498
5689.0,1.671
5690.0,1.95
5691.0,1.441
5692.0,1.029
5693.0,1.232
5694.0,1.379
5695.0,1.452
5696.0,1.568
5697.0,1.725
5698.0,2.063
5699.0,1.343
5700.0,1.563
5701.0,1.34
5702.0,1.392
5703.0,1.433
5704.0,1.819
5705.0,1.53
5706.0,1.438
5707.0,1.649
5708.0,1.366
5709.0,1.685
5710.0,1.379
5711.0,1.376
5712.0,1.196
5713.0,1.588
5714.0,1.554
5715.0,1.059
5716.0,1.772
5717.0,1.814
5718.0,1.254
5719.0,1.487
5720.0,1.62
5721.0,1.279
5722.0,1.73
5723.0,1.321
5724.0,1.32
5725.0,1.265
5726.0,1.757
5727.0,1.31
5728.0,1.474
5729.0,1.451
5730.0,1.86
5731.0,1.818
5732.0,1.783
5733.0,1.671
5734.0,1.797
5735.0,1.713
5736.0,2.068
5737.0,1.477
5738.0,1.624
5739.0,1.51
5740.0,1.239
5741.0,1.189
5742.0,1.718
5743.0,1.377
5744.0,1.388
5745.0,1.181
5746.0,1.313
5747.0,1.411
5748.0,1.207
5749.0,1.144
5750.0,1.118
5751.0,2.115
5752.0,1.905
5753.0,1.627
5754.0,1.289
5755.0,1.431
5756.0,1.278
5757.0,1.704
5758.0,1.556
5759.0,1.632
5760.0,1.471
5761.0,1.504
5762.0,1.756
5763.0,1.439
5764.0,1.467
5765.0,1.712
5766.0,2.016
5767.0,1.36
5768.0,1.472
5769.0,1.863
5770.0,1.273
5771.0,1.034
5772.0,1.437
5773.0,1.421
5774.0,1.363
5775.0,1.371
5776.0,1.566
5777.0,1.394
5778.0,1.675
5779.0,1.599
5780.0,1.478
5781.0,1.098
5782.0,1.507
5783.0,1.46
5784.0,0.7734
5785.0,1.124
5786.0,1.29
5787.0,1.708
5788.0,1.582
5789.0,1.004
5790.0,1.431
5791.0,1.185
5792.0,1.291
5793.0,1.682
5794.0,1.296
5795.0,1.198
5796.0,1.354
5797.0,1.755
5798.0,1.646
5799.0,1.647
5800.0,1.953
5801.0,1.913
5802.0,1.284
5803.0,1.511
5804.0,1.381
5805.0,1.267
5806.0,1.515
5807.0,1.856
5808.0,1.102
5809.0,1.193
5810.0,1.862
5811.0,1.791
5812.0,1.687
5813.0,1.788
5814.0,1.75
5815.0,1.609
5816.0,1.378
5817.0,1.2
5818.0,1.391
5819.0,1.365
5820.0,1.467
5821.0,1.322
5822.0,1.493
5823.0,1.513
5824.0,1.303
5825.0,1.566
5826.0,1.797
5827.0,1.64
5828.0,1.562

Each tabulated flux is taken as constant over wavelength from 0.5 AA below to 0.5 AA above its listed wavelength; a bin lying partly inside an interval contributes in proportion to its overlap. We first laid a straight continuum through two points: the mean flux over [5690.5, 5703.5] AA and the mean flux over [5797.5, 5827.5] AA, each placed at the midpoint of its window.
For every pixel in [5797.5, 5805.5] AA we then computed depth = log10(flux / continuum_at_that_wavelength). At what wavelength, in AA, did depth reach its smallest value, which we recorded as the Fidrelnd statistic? 5805.0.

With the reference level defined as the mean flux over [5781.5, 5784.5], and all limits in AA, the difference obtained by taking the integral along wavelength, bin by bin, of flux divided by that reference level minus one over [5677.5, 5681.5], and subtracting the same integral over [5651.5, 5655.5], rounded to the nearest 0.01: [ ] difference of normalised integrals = -0.35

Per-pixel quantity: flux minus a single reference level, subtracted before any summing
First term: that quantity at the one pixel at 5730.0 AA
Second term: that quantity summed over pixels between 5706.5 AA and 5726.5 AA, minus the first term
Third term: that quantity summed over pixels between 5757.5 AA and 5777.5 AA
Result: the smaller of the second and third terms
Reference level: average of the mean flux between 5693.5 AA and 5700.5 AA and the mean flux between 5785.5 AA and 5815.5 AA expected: -1.9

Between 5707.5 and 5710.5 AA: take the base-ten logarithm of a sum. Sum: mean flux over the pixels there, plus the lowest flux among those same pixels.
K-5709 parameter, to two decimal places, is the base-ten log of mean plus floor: 0.45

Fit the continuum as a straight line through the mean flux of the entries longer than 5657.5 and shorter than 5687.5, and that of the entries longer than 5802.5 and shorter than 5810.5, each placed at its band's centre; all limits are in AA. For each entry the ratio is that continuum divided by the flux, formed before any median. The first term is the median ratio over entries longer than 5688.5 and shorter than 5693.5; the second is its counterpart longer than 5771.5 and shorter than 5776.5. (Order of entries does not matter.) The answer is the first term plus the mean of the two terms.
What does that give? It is 2.08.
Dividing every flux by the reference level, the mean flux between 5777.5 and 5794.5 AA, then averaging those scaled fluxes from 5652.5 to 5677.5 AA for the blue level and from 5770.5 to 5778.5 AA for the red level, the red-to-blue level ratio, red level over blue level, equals 0.89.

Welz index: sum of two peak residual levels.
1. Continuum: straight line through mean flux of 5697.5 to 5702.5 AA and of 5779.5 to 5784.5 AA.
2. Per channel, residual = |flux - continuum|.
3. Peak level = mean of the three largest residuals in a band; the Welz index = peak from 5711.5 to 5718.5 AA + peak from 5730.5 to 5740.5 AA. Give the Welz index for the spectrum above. 0.82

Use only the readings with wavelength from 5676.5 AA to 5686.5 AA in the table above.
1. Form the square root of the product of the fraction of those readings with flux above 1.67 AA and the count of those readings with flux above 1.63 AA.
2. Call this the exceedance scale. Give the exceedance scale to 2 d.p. 0.63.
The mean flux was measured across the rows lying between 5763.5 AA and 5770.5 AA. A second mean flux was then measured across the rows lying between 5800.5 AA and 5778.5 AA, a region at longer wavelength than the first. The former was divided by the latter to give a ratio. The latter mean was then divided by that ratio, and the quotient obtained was 1.25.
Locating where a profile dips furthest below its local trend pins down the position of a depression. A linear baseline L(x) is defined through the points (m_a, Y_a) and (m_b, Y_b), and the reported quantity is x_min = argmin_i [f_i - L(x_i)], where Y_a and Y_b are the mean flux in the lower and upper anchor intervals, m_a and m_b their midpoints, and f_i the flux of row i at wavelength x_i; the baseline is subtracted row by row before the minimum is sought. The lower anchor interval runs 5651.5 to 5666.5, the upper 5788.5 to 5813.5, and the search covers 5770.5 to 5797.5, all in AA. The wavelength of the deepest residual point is 5784.0 AA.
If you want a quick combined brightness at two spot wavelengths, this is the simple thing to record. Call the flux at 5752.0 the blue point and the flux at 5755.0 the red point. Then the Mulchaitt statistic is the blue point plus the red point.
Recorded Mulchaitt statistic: 3.34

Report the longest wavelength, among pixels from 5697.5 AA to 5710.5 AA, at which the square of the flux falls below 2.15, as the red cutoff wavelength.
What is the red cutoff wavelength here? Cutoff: 5710.0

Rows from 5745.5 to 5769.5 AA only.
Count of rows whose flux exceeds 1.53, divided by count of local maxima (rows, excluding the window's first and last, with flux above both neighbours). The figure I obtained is 1.4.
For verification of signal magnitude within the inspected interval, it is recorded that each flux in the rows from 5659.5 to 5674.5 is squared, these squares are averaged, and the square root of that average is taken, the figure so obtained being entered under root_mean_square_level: 1.58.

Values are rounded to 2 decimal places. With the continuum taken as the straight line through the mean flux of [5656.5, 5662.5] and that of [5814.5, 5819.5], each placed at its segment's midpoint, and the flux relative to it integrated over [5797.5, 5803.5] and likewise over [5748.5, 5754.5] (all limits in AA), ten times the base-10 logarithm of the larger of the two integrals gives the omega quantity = 8.49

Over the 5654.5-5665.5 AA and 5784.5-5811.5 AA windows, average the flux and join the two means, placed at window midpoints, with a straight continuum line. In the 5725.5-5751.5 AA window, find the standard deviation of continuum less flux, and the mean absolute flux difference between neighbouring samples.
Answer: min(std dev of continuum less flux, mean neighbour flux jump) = 0.223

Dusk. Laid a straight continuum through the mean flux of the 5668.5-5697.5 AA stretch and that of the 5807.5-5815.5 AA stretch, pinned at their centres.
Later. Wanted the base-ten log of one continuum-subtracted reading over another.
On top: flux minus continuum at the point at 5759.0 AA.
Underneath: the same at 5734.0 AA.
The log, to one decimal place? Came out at -0.5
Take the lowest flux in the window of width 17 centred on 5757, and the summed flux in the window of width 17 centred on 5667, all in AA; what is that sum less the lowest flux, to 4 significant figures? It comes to 25.47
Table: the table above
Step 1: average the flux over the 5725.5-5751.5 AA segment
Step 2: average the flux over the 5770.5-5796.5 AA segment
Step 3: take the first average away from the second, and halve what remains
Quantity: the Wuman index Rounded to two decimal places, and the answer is -0.08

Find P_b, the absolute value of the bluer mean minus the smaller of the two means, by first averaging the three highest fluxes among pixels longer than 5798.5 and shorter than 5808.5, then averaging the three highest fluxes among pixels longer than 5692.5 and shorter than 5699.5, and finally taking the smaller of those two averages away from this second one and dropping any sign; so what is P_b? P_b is 0.00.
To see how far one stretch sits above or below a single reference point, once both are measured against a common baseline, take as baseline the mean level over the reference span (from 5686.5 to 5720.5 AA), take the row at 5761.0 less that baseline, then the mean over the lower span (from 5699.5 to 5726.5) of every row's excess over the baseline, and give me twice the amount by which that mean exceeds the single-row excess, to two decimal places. -0.05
